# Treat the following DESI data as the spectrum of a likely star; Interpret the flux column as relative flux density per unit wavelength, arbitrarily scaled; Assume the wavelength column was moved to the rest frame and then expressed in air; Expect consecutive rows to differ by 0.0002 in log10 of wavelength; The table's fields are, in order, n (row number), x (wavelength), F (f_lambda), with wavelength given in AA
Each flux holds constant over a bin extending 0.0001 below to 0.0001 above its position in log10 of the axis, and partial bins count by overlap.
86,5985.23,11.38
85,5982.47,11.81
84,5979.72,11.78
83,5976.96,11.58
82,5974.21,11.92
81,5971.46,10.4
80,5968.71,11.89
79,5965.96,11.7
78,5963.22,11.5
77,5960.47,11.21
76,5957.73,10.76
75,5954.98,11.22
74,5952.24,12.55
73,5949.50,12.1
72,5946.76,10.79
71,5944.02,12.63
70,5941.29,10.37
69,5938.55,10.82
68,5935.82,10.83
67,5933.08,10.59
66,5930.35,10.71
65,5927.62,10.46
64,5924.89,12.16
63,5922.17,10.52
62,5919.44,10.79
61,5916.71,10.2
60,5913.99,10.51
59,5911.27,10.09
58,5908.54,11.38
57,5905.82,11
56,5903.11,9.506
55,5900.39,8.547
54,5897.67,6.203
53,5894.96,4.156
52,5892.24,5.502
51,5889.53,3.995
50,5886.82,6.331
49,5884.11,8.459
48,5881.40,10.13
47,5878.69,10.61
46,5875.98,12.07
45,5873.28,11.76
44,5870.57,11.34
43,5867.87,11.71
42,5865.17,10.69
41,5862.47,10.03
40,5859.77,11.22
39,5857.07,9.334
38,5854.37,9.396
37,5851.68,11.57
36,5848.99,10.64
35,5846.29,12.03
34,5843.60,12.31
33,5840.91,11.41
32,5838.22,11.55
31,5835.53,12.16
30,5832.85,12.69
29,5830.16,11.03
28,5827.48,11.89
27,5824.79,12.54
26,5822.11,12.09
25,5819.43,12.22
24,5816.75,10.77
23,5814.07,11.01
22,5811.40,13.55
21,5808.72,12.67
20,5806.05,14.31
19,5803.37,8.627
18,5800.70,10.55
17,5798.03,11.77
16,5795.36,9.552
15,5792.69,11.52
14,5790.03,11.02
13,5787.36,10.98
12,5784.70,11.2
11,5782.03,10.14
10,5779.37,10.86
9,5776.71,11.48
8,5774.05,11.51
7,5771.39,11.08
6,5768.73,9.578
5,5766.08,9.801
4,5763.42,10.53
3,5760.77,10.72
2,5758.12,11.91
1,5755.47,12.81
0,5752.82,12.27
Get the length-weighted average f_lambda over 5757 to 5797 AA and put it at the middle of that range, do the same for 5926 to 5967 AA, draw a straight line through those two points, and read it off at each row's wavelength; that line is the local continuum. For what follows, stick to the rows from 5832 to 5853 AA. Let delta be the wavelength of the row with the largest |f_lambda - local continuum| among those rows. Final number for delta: 5832.85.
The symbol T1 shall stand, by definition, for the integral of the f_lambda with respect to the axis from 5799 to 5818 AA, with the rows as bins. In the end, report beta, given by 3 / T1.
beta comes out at 0.0136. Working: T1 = 221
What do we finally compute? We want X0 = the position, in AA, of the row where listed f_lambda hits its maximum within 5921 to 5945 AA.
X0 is 5944.02 AA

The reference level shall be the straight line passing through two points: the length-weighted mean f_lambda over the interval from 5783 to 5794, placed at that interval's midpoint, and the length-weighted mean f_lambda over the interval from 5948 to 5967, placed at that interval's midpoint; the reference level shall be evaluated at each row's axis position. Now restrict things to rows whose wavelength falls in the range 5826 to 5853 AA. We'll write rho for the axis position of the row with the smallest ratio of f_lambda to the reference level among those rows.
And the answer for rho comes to 5848.99 AA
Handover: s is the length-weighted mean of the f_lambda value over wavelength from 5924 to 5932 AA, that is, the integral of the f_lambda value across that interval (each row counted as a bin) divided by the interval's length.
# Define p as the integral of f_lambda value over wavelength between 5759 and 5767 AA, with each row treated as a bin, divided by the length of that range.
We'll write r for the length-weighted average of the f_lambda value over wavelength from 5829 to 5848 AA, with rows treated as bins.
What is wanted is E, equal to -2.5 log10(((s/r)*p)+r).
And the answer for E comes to -3.34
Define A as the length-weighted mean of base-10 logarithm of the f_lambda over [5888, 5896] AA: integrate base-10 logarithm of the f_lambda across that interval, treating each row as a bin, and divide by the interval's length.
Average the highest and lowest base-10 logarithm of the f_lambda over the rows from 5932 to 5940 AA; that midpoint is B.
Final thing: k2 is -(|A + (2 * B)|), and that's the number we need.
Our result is -2.72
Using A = 0.66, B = 1.03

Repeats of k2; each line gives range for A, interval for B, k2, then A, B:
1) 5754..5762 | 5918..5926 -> -3.18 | 1.07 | 1.05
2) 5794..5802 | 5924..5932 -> -3.13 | 1.02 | 1.05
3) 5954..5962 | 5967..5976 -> -3.14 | 1.04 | 1.05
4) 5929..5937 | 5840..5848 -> -3.18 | 1.03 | 1.07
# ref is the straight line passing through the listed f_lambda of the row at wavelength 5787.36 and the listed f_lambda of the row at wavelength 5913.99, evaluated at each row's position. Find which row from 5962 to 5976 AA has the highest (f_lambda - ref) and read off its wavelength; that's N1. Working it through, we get 5974.21 AA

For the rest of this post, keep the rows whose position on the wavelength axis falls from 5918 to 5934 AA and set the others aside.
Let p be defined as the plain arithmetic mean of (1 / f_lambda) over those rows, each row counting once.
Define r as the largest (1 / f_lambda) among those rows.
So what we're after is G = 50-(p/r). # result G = 49.0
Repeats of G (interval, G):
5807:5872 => 49.2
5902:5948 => 49.1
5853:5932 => 49.5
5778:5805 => 49.2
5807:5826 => 49.1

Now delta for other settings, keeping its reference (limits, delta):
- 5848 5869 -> 5857.07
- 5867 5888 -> 5886.82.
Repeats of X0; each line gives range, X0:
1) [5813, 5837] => 5832.85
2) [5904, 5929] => 5924.89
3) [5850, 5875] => 5873.28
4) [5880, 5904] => 5881.40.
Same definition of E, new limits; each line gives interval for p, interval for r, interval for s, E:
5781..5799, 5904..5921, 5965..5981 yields -3.38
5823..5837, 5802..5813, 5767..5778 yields -3.40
